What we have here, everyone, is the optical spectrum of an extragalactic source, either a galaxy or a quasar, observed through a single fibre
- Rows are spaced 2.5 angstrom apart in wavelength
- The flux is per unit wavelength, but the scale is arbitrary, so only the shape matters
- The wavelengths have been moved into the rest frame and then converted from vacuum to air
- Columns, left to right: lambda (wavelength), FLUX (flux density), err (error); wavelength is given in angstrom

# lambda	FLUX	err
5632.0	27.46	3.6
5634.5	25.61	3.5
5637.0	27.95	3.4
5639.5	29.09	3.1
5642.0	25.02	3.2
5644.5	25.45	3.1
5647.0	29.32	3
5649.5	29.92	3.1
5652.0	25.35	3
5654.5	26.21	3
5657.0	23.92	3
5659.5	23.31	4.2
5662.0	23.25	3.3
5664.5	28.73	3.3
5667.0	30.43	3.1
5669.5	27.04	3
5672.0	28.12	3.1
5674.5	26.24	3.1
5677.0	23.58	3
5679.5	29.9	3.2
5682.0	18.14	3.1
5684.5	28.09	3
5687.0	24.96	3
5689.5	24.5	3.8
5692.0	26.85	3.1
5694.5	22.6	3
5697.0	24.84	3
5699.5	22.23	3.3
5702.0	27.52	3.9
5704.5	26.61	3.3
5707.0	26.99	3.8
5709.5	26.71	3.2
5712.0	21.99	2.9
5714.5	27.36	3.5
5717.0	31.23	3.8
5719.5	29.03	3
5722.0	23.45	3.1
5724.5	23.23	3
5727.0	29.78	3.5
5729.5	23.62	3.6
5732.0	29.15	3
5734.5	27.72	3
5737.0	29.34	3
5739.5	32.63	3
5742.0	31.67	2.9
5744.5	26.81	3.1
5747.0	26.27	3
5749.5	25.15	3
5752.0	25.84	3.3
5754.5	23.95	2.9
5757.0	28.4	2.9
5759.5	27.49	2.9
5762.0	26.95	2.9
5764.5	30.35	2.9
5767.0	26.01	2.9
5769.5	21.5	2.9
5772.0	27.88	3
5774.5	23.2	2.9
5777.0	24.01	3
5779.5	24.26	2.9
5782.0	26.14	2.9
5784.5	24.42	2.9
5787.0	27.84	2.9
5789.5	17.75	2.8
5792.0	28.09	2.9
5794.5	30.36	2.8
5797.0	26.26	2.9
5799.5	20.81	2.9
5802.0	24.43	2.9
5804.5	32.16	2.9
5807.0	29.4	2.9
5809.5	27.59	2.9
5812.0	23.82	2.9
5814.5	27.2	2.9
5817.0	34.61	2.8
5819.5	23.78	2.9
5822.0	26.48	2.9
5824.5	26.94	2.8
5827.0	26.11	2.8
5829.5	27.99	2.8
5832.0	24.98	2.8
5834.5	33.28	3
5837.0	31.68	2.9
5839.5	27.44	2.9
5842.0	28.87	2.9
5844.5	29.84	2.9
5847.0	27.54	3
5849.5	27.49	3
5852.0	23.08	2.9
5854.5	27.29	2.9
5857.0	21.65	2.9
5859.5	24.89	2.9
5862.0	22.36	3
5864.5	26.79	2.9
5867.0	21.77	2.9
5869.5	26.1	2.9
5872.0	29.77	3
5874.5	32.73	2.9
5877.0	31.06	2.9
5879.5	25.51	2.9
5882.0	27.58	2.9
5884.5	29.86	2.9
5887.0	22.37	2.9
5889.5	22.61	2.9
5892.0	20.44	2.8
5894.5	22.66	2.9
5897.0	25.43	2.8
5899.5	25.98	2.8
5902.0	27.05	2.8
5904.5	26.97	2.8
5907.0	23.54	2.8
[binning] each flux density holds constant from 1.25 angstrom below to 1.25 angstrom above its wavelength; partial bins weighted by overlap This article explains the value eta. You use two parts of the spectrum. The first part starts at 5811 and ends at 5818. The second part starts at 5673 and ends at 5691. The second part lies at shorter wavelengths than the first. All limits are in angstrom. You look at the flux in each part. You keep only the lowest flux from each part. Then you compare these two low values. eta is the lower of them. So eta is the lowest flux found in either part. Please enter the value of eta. 18.1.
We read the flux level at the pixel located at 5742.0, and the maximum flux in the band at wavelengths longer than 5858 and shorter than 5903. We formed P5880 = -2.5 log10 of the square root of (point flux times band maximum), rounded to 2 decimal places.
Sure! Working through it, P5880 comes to -3.77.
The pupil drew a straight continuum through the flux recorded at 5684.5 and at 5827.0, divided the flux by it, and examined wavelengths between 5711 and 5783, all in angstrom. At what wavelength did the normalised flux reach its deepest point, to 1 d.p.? 5712.0 angstrom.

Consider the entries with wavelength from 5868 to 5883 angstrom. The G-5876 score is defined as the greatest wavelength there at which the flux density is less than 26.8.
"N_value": 5879.5 angstrom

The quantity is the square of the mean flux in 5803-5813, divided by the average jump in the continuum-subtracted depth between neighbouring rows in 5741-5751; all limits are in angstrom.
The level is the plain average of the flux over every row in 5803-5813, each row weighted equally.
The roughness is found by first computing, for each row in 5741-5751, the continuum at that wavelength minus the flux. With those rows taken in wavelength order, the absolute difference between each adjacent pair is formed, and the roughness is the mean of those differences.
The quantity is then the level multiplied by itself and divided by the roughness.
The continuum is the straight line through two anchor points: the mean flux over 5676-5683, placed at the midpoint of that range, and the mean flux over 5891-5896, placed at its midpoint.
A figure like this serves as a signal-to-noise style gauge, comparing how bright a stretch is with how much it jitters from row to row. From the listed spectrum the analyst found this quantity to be 372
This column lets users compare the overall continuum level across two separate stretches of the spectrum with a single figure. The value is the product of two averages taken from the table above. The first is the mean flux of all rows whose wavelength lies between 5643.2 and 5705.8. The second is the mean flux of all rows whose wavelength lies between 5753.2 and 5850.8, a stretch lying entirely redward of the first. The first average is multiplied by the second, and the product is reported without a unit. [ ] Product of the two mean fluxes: 695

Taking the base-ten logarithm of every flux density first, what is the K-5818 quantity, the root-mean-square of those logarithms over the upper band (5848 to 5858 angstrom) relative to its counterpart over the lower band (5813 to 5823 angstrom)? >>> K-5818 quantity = 0.965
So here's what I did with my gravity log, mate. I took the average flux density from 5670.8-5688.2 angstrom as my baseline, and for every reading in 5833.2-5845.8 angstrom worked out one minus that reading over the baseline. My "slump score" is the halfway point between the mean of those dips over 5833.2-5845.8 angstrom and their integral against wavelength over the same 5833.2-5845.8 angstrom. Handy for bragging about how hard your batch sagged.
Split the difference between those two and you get -1.2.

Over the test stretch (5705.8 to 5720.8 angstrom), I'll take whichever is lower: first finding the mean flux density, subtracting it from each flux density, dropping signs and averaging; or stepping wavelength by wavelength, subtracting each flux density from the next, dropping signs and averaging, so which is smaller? 2.0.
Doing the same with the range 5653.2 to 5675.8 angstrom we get 2.0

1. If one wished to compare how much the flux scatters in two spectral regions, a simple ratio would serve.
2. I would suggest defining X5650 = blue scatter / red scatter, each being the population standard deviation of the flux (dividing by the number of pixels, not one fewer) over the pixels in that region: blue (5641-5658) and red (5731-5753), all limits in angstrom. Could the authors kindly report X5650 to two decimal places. 0.85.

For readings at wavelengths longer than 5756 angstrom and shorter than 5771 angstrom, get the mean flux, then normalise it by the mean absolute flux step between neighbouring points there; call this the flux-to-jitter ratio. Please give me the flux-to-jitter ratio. 9.8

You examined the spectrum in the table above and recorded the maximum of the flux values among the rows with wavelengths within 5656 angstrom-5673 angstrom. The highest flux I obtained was 30.43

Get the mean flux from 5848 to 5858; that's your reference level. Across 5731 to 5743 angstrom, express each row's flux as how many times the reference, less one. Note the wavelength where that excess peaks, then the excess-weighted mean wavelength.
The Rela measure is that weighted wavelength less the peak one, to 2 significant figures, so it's -1.5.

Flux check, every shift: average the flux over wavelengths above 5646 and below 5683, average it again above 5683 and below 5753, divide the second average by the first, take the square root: 1.01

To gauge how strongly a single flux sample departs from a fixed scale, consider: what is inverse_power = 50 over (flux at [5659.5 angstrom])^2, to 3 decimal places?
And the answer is 0.092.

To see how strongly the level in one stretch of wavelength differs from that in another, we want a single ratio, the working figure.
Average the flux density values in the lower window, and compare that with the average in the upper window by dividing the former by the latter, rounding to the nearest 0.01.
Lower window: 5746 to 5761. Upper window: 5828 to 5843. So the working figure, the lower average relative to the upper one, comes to 0.90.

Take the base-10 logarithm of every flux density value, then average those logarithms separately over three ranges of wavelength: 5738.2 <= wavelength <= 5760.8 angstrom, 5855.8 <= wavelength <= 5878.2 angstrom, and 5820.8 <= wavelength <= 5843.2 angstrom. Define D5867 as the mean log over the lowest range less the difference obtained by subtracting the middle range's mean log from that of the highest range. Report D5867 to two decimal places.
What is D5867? 1.47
